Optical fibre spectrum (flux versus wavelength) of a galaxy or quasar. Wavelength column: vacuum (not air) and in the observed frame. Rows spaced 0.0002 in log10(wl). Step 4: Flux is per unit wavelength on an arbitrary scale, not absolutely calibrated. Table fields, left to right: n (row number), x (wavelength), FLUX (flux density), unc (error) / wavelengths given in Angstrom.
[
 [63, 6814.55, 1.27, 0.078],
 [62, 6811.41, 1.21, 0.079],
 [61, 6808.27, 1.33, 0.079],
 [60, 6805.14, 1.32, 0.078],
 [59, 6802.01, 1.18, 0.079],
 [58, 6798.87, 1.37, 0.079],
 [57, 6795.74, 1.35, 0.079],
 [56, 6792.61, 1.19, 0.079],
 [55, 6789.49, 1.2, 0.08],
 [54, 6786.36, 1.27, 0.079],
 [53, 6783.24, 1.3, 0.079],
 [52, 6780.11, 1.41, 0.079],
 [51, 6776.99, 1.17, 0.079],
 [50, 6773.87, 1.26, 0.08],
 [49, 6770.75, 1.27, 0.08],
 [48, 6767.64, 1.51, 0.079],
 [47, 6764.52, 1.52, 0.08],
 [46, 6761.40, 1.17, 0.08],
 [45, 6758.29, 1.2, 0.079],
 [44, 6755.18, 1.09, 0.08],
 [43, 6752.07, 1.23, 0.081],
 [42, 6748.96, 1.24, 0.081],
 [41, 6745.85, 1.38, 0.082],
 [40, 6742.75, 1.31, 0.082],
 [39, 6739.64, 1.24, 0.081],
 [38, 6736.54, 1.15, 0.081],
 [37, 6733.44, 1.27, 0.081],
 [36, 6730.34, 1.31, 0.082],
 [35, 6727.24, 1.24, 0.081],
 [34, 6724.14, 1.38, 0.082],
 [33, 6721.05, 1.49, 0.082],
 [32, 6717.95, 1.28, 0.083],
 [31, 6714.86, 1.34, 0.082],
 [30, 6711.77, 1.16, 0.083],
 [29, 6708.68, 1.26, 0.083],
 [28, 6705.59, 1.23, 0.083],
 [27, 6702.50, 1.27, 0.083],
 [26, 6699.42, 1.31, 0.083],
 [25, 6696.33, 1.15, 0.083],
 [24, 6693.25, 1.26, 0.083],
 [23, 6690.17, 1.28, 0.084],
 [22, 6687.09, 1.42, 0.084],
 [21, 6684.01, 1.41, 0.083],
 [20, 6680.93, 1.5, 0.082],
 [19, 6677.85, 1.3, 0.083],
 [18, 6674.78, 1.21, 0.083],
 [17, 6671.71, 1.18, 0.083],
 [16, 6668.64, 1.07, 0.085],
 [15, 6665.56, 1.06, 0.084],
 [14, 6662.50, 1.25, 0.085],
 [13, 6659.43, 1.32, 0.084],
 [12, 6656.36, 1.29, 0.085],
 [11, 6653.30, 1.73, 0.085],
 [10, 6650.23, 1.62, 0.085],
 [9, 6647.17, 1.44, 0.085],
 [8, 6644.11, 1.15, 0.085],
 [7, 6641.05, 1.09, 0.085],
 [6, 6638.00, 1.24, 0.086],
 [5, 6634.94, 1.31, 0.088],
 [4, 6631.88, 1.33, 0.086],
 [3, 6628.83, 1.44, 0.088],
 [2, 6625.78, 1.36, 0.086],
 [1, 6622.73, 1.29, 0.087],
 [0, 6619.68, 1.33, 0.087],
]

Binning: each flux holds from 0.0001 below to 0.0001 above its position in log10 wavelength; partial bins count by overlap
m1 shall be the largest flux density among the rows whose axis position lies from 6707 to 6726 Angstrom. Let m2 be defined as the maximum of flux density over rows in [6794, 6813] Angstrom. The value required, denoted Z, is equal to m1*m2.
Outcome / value 2.04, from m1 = 1.49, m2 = 1.37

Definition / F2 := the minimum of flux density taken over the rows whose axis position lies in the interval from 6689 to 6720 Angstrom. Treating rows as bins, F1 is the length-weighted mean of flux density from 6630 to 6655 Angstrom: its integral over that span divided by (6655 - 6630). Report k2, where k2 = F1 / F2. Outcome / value 1.19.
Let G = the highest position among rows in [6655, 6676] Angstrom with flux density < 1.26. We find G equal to 6674.78 Angstrom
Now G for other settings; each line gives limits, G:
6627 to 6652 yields 6644.11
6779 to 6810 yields 6802.01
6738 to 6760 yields 6758.29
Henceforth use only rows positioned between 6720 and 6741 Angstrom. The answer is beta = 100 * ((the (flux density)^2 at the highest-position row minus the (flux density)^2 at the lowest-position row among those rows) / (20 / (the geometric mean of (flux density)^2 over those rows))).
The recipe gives -5.7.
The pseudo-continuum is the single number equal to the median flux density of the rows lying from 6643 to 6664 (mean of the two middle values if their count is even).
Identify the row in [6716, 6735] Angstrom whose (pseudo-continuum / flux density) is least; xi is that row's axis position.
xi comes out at 6721.05 Angstrom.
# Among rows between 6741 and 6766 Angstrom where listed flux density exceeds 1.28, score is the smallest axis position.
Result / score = 6742.75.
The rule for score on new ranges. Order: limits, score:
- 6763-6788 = 6764.52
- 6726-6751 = 6730.34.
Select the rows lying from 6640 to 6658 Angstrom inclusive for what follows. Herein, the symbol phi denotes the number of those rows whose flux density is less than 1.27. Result 2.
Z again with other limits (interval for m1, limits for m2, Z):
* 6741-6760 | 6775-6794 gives 1.95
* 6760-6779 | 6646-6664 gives 2.63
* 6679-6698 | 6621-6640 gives 2.16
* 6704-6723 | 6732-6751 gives 2.06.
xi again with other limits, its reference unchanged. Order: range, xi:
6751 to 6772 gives 6764.52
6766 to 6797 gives 6767.64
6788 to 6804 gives 6798.87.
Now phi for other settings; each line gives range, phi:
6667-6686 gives 3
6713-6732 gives 1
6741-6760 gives 4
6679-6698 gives 2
